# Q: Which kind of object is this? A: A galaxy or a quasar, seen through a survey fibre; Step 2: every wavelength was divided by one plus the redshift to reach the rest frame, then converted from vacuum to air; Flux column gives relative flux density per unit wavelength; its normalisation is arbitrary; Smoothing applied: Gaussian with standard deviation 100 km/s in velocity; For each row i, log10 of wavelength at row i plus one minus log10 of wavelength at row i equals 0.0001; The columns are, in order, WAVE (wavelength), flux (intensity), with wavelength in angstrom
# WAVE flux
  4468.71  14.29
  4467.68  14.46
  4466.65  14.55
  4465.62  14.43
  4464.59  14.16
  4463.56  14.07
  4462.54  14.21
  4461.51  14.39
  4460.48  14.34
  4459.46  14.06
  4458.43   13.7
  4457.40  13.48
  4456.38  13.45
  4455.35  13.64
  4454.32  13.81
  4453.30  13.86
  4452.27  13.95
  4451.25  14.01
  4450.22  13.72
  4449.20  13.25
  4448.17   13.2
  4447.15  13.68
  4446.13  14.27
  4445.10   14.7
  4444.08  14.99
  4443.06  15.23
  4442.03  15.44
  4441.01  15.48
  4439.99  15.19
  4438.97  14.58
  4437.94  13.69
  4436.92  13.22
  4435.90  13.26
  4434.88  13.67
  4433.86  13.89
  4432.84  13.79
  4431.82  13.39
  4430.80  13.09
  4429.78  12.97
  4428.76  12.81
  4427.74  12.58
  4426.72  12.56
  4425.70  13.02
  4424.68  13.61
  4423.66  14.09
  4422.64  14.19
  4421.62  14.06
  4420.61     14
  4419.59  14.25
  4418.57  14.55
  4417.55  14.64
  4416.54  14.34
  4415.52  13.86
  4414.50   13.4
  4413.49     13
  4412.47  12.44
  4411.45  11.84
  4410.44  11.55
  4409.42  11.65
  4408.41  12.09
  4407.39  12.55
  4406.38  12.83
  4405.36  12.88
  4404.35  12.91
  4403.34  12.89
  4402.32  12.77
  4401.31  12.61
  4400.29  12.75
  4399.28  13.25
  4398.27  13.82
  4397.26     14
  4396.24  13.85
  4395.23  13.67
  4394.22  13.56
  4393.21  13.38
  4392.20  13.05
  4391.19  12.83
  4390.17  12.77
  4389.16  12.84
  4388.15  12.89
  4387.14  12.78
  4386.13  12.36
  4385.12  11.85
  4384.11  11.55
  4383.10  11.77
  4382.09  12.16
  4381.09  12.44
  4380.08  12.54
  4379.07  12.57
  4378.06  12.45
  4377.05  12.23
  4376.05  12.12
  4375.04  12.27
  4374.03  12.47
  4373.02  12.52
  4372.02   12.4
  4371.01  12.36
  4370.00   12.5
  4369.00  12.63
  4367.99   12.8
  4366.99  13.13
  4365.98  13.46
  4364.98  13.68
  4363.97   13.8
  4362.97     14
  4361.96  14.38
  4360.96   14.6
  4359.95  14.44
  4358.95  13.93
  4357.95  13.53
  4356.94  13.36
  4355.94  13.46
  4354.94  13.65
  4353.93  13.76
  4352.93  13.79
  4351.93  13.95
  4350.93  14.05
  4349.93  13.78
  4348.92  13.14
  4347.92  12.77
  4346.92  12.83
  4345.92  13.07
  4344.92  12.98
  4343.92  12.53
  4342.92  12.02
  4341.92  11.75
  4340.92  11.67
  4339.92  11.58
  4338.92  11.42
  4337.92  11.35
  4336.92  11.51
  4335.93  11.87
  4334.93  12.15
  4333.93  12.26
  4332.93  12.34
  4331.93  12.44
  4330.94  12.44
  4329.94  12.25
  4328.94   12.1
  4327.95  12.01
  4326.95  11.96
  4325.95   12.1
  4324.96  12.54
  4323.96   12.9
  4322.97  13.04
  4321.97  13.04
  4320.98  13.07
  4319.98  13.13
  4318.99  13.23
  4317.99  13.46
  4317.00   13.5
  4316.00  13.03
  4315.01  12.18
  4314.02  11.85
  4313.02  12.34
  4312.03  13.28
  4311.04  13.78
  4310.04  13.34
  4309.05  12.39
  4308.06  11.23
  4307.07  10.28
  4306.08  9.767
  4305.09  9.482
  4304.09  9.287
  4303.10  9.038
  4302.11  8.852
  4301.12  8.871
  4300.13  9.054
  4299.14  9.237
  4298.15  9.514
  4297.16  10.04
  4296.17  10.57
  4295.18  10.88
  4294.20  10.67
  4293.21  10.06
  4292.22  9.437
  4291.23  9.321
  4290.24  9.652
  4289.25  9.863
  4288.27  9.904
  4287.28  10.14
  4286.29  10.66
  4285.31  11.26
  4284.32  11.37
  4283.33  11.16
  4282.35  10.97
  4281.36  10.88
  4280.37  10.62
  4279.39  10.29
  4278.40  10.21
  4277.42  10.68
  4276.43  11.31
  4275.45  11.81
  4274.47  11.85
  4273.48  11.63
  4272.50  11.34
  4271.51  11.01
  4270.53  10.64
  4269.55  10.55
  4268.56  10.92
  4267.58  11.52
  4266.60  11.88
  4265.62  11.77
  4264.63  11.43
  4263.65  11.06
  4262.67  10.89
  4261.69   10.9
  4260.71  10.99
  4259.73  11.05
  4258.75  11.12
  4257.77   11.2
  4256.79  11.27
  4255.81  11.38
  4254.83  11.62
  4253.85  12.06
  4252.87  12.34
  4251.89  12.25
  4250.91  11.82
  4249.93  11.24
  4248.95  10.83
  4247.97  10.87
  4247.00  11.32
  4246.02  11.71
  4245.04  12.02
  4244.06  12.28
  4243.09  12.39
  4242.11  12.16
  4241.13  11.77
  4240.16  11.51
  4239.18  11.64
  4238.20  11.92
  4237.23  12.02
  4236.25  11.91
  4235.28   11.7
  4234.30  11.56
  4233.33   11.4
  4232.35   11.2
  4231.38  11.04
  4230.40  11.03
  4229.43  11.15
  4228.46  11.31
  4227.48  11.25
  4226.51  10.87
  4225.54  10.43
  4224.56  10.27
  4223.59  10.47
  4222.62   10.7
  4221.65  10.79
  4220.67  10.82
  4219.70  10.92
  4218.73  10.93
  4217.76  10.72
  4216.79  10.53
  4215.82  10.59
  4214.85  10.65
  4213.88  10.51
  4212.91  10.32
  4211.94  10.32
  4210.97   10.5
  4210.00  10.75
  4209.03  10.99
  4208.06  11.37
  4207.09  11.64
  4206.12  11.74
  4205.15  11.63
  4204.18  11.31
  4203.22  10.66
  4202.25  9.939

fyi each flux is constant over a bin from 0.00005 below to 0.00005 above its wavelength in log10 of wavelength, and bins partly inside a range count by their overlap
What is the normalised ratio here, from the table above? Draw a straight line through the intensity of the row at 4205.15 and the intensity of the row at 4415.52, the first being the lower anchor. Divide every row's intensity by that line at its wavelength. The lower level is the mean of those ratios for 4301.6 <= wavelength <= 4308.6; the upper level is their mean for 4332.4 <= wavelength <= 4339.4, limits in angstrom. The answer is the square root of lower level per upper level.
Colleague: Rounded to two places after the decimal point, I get 0.92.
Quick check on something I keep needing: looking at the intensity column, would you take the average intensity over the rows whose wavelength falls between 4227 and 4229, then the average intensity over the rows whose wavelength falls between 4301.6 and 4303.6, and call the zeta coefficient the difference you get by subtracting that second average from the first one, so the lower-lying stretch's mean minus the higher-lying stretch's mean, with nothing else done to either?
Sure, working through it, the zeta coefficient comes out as 2.3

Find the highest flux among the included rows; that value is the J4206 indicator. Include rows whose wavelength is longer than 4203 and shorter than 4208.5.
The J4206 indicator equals 11.74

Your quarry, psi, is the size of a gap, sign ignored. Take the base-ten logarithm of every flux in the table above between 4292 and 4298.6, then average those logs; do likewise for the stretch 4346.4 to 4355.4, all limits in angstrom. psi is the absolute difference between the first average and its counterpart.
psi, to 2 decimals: 0.12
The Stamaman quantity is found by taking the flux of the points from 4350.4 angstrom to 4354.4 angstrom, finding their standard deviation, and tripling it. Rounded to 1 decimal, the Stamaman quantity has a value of 0.4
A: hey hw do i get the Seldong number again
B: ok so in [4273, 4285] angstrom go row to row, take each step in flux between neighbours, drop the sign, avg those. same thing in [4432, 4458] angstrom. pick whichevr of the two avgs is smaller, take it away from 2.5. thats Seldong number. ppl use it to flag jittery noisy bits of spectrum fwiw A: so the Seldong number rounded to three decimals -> 2.225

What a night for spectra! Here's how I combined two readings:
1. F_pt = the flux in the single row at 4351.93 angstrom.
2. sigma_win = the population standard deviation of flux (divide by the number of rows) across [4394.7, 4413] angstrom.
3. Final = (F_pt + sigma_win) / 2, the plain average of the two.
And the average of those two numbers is 7.3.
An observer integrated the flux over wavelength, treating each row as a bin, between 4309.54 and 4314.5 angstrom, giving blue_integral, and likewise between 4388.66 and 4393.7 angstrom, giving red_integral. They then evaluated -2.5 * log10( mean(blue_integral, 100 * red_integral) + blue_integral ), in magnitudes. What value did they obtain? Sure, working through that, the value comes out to -8.82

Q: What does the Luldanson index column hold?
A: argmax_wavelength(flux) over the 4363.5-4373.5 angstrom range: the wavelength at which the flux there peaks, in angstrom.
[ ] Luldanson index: 4363.97 angstrom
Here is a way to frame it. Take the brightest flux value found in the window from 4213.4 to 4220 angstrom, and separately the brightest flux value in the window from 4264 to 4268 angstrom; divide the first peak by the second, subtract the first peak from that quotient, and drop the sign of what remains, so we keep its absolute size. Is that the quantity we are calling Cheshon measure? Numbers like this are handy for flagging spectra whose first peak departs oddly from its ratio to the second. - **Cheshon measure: 10.0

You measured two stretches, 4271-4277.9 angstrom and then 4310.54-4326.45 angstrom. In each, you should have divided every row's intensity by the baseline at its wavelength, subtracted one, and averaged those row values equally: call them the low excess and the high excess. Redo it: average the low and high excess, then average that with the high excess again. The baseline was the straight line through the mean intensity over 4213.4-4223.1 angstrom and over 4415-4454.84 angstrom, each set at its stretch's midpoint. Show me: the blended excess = 0.040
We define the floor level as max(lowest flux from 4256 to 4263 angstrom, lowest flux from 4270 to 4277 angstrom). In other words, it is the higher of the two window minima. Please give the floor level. 10.9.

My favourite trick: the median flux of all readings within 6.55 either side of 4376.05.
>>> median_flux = 12.4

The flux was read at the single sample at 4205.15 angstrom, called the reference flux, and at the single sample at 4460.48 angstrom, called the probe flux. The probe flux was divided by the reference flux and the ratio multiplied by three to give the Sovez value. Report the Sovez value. 3.7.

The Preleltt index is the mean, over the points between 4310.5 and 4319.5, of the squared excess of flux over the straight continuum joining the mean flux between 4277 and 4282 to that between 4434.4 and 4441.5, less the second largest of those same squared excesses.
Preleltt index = -1.4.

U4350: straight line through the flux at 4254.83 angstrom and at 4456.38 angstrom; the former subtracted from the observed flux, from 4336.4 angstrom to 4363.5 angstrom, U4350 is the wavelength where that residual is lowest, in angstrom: 4337.92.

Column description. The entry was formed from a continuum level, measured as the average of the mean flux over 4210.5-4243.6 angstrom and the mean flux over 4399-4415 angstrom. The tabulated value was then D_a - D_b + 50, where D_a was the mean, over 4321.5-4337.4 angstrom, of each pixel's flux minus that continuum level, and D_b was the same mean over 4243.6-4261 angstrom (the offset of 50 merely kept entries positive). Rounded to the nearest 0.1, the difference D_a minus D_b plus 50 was 50.8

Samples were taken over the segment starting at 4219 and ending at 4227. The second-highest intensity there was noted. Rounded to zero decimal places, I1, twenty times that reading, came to 217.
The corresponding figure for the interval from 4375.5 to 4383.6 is 251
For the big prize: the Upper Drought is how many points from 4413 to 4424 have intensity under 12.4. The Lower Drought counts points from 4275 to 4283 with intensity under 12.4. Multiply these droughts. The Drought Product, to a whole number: 0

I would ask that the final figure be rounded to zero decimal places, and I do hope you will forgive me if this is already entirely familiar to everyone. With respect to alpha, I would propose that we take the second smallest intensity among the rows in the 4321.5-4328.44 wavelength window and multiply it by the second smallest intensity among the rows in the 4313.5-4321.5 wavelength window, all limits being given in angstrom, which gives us 146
